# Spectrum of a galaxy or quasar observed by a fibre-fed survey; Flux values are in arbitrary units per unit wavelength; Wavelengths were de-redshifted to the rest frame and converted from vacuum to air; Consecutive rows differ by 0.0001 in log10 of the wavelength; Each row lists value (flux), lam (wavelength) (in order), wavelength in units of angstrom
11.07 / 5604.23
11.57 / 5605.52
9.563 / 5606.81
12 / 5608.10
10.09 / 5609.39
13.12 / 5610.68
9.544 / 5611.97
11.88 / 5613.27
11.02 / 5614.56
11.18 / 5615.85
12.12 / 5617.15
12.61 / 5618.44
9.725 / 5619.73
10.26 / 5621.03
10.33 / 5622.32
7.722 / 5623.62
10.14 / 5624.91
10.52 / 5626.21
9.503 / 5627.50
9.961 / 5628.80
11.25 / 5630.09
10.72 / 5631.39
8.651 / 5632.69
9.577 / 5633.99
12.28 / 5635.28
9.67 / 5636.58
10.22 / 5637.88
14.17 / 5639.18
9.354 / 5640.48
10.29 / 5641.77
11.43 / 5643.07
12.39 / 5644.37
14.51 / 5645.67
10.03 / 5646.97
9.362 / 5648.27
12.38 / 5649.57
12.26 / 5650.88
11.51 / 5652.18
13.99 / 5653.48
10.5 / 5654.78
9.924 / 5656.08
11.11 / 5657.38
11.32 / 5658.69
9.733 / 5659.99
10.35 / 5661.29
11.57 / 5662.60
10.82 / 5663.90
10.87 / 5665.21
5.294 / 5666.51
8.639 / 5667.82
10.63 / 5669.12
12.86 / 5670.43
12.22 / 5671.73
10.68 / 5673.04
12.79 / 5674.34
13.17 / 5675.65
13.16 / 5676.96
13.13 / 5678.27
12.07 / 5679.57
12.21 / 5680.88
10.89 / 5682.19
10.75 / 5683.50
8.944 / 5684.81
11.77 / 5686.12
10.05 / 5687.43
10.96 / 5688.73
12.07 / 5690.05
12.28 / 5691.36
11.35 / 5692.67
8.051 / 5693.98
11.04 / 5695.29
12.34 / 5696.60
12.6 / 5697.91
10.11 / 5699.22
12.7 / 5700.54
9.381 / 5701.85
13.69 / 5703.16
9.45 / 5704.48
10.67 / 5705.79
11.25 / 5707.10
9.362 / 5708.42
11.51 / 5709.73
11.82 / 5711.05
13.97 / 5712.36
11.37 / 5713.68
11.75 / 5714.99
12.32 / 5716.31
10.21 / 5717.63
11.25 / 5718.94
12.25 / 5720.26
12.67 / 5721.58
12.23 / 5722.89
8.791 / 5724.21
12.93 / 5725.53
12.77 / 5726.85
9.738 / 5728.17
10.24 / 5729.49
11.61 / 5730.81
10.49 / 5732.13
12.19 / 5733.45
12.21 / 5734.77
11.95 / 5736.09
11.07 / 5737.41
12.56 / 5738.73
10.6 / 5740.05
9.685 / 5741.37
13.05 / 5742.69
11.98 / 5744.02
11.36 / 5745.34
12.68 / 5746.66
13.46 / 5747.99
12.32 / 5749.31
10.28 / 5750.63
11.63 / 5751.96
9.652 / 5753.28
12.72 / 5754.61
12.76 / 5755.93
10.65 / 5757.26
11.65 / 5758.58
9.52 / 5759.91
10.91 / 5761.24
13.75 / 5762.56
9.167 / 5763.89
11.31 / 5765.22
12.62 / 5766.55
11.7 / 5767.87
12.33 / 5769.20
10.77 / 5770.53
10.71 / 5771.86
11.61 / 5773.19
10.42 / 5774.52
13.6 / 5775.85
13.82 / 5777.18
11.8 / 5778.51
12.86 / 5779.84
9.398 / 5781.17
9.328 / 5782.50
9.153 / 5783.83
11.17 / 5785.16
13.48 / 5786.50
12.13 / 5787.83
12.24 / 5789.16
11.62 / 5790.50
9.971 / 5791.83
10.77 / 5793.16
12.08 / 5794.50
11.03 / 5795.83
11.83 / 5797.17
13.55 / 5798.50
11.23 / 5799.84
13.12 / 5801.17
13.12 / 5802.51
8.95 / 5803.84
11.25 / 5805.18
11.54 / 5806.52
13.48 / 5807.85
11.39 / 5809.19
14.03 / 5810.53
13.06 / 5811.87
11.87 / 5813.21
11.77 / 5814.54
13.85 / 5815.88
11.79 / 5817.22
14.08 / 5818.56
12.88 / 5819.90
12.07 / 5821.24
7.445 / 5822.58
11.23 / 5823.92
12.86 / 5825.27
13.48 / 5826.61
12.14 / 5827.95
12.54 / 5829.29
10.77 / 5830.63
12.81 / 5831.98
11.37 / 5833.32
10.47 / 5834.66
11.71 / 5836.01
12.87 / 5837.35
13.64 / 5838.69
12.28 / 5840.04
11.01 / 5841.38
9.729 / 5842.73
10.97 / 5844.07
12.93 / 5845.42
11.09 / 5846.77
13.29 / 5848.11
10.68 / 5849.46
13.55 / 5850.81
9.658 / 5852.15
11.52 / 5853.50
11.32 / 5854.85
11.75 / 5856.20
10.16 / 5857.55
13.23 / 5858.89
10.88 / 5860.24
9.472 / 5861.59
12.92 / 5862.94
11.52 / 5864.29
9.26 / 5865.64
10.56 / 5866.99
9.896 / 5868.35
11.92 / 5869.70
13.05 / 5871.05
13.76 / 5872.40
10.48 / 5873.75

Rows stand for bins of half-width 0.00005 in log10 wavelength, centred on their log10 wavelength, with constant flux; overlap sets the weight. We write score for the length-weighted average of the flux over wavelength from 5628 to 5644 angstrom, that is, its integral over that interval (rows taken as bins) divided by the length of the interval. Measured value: 10.7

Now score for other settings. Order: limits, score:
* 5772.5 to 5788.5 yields 11.6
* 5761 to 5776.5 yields 11.6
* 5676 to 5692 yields 11.5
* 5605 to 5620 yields 11.2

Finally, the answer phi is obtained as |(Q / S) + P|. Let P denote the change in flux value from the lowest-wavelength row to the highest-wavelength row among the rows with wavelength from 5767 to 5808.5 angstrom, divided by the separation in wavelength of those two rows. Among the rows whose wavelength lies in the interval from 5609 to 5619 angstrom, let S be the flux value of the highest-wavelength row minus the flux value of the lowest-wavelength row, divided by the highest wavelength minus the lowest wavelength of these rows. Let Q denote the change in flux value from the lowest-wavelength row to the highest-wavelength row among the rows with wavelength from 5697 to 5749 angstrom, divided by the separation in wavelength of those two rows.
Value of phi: 0.1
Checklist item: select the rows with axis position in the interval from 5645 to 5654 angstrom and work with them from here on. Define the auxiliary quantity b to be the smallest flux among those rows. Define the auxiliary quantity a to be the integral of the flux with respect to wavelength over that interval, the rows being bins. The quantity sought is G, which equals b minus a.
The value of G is -98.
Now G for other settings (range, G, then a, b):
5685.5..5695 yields -96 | 104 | 8.051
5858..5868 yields -101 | 111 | 9.26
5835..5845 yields -108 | 117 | 9.729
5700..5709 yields -89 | 98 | 9.362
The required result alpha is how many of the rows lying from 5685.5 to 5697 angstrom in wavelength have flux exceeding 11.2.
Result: 5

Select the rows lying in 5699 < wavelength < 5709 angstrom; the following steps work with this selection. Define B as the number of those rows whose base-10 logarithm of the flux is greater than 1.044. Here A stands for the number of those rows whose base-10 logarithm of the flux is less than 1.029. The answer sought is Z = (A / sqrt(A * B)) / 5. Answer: 0.26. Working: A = 5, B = 3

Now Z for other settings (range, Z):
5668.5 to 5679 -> 0.12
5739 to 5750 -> 0.12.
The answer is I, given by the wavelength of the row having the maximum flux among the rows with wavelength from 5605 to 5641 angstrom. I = 5639.18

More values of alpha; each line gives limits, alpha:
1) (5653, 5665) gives 3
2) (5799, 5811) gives 8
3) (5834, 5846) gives 5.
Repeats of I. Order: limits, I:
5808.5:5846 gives 5818.56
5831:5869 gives 5838.69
